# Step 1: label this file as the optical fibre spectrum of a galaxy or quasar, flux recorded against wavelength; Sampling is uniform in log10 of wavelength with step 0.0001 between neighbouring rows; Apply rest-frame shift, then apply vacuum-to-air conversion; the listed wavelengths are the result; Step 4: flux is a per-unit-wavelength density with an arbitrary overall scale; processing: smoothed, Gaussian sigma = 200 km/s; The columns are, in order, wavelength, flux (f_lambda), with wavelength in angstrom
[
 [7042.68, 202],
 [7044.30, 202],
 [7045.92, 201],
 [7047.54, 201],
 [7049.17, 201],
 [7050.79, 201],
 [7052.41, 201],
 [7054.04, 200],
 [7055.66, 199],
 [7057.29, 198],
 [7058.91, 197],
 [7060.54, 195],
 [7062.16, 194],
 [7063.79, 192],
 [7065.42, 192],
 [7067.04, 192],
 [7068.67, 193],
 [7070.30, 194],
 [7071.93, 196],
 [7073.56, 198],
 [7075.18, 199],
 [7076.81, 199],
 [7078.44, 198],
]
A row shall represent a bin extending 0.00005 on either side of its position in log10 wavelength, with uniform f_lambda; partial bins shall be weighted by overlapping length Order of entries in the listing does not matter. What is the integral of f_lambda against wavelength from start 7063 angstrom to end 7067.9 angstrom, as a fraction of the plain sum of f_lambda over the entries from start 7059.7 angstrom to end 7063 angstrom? 2.4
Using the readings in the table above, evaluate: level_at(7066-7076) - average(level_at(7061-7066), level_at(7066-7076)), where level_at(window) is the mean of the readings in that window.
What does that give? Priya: 1.3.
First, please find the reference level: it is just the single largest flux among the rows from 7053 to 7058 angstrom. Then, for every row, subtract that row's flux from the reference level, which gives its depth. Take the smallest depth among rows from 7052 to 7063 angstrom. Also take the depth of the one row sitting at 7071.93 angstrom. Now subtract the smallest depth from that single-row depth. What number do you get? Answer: 5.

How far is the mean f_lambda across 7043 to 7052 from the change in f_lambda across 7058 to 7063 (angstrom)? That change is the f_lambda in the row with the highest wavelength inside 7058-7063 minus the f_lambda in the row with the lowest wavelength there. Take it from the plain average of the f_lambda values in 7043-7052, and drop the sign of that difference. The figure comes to 204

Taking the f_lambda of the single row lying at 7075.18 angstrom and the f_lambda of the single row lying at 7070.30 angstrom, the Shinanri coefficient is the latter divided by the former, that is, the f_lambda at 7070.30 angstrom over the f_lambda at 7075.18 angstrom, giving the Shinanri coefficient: 0.97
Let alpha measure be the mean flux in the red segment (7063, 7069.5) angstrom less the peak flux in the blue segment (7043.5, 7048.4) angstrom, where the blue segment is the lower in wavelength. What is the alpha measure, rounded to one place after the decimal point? -9.8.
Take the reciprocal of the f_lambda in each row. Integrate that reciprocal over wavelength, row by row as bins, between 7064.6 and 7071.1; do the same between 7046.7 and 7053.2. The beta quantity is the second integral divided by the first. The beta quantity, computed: 0.96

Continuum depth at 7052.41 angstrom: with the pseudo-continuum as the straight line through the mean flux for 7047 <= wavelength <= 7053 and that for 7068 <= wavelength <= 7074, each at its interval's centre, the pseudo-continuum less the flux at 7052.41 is -0.7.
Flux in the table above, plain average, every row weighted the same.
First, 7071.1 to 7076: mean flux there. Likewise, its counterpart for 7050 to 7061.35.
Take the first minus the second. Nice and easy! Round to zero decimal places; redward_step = -1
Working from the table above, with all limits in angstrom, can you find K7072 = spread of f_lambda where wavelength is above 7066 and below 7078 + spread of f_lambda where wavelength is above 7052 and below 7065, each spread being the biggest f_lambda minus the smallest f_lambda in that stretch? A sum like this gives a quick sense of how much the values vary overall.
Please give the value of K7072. 16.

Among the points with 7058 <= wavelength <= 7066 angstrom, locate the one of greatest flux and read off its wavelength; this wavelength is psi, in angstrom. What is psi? 7058.91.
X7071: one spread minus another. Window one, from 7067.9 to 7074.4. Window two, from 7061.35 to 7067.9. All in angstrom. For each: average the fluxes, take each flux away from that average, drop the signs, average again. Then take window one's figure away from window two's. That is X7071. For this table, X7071 -1.0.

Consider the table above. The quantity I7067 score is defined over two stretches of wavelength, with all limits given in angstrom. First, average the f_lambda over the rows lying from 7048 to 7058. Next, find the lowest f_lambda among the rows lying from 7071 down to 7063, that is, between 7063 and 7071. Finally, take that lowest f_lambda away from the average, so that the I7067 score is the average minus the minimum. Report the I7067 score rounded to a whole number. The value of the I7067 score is 8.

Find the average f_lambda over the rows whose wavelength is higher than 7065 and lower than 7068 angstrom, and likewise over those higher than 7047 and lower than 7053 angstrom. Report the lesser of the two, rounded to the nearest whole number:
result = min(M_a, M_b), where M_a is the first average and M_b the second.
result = 192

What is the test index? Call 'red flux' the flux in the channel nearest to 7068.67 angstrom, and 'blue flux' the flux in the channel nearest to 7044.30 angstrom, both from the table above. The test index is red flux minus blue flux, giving -9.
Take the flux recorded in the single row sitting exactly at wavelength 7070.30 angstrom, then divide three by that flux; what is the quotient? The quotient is 0.0155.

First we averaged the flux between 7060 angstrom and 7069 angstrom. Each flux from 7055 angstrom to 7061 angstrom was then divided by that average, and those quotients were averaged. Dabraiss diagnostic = 1.02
